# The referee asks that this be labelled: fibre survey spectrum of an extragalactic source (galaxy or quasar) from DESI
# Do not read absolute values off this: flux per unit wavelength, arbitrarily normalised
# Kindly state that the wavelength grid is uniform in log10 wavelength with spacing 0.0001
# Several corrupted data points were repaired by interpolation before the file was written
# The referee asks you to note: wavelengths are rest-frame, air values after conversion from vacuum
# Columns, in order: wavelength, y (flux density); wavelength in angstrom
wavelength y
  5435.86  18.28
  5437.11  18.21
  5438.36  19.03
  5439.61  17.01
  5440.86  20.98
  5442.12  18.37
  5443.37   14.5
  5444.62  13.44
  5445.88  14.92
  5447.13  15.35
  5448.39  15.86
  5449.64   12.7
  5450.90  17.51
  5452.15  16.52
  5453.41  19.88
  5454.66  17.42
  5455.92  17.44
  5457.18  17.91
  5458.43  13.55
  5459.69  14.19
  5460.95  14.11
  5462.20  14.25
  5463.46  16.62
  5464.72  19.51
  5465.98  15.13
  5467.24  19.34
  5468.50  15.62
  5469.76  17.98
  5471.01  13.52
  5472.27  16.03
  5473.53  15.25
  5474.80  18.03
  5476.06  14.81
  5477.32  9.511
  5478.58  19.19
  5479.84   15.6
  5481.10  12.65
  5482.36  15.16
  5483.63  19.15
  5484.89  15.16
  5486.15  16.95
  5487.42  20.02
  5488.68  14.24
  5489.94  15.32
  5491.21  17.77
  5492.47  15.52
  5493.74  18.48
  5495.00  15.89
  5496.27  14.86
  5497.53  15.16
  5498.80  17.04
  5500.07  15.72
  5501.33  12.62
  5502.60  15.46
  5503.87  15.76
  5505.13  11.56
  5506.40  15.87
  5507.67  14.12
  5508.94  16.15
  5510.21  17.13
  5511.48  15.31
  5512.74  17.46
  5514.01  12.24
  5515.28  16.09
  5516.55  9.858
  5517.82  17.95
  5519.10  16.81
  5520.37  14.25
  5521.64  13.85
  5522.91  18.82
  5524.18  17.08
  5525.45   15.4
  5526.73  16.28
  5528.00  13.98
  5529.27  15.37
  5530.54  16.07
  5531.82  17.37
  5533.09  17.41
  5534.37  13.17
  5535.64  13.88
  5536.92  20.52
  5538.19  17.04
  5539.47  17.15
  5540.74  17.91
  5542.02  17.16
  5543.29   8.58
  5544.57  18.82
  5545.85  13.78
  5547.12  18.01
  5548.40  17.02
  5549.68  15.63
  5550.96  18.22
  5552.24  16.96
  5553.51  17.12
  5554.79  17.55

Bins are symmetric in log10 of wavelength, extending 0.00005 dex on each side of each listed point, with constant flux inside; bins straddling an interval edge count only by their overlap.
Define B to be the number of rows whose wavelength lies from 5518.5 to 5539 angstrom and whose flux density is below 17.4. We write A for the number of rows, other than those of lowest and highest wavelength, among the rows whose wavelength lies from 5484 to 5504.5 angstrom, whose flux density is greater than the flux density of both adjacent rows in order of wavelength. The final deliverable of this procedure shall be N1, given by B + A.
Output 17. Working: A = 4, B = 13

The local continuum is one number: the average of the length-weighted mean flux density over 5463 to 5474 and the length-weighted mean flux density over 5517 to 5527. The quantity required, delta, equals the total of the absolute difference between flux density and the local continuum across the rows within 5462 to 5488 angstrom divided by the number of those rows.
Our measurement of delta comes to 2.1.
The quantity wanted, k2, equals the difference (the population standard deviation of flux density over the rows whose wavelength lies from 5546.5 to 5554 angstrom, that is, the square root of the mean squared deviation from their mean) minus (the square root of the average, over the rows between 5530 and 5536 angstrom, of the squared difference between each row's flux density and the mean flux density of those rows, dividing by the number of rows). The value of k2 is -0.9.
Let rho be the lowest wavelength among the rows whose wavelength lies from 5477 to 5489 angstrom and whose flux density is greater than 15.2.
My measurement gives 5478.58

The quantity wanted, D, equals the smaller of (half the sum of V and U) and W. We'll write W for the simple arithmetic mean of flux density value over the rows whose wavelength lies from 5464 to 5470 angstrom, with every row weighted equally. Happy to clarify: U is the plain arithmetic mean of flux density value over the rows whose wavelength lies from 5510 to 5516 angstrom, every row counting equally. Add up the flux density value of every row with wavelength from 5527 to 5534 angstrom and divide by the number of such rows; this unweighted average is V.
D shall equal 15.8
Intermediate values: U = 15.6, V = 16.0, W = 17.5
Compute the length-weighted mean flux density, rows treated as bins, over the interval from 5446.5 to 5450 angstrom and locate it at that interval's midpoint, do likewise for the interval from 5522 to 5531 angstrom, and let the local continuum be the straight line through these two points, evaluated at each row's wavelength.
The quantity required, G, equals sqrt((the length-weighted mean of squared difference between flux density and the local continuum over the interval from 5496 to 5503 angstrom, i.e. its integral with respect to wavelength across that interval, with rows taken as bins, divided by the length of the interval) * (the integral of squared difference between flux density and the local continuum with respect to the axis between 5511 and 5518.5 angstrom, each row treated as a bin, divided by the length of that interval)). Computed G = 4.6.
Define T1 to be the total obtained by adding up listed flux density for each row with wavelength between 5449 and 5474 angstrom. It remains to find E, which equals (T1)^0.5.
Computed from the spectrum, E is 18.01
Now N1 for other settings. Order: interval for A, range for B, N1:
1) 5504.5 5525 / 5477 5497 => 17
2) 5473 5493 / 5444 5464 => 16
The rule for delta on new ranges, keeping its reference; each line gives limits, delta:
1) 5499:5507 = 1.9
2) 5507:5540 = 1.7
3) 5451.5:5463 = 1.9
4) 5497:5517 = 1.8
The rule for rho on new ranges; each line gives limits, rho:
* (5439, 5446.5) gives 5439.61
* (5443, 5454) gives 5447.13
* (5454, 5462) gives 5454.66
